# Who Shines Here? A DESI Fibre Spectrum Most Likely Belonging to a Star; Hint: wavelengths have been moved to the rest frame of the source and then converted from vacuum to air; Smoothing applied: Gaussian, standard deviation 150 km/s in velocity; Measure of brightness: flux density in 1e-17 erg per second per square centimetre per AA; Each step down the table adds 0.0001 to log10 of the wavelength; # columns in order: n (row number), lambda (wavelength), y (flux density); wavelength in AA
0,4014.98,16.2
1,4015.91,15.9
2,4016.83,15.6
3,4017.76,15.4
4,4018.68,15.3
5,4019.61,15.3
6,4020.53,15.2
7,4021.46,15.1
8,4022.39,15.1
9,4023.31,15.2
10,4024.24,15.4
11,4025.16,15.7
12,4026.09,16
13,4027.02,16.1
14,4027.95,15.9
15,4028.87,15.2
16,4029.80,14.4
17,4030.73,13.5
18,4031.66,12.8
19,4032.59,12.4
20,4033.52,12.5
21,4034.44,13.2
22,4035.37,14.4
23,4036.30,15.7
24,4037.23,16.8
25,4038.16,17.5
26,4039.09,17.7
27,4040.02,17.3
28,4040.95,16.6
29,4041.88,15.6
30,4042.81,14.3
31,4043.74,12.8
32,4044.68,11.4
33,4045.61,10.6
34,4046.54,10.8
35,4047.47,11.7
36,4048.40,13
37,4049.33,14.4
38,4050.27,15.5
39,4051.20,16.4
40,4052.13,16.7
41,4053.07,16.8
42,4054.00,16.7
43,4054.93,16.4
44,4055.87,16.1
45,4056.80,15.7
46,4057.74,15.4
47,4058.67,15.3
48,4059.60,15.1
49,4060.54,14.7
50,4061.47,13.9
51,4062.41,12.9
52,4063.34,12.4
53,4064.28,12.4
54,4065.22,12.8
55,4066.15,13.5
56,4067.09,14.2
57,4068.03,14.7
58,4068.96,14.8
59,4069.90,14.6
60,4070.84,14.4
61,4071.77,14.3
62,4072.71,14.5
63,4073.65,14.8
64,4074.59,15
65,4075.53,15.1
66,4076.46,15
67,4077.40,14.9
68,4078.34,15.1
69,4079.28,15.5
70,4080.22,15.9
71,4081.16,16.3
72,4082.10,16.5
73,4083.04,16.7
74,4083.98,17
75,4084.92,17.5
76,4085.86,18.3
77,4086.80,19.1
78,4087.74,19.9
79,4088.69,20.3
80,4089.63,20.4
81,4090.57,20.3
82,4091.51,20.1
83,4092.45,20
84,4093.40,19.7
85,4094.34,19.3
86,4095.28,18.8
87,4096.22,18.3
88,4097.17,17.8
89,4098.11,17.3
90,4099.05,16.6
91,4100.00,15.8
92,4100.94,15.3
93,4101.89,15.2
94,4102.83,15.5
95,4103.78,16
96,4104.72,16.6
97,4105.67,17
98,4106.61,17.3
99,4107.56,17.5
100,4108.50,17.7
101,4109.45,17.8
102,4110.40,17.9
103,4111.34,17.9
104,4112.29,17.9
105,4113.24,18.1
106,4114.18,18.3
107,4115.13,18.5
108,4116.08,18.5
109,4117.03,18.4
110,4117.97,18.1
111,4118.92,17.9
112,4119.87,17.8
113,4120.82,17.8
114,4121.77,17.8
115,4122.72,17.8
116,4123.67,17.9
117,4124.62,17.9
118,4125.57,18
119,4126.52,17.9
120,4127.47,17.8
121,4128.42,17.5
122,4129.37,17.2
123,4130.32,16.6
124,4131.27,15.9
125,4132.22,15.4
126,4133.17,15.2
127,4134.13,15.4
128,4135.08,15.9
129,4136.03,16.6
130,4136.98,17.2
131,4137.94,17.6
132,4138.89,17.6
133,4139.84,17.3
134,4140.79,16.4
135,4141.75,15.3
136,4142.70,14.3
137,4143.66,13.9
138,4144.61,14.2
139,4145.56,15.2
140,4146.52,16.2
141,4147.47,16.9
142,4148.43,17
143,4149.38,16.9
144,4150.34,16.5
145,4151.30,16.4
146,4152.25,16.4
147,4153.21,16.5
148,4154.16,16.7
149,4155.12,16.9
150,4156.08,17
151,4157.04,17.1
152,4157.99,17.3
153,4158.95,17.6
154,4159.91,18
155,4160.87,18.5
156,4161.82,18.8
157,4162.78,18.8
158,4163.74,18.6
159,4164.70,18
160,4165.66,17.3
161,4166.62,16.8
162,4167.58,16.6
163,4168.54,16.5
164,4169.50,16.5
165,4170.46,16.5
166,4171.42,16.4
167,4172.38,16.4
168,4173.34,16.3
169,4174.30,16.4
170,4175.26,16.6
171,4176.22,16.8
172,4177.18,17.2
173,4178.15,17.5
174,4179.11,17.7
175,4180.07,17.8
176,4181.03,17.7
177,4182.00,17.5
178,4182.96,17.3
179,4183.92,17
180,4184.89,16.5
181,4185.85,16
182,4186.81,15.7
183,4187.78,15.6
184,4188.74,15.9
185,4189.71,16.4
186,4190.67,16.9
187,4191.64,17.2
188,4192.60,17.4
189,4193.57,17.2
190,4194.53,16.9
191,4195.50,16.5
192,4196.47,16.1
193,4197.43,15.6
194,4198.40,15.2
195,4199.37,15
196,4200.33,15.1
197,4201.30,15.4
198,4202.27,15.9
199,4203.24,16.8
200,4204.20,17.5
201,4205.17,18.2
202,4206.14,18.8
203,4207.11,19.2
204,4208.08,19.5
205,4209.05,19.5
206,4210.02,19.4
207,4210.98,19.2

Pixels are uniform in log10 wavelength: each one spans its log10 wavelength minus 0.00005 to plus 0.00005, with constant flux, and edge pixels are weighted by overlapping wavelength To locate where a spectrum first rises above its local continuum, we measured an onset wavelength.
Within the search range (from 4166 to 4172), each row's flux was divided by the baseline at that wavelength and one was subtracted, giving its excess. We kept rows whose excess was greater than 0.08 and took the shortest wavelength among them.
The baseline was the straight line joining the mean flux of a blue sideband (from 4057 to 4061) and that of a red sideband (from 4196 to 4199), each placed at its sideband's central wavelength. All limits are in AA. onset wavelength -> 4166.62 AA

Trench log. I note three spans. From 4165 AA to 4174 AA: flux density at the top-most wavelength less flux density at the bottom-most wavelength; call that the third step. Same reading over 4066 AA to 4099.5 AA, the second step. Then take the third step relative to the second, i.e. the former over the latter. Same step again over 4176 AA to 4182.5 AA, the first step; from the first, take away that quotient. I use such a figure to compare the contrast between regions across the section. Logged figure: 1.0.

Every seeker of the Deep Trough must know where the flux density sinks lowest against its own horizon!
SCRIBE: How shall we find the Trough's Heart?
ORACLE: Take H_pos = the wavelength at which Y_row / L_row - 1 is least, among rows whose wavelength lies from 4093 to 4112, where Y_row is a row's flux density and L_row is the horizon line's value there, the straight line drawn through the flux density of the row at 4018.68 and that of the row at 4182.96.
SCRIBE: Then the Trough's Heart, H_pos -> 4101.89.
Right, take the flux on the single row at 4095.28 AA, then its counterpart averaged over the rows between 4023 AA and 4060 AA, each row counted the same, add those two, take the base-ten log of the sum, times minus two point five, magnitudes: -3.82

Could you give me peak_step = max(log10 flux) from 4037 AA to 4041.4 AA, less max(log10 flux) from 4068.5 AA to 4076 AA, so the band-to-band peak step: 0.07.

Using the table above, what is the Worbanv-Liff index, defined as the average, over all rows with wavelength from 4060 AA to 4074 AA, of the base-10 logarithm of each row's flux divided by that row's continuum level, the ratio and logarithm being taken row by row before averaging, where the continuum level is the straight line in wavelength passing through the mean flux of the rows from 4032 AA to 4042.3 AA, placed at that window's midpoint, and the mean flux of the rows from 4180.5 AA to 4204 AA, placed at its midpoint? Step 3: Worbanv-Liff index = -0.050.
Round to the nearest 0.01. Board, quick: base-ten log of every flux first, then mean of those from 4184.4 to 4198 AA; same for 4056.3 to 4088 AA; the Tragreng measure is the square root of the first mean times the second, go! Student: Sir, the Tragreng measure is 1.20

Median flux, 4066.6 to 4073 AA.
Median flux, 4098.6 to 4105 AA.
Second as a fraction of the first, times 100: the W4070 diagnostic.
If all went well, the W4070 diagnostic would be 109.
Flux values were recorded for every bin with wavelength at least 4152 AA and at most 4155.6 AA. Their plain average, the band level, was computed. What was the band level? 16.6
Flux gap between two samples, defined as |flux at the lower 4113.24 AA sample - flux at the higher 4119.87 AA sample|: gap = 0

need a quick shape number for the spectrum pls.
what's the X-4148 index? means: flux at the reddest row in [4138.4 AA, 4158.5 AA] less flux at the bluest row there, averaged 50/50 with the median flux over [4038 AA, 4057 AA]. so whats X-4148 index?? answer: 7.7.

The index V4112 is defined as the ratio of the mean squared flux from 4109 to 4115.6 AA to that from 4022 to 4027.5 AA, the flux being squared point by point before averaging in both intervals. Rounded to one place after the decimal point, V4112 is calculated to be 1.3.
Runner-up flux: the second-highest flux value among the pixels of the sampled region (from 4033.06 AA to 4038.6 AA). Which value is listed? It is 16.8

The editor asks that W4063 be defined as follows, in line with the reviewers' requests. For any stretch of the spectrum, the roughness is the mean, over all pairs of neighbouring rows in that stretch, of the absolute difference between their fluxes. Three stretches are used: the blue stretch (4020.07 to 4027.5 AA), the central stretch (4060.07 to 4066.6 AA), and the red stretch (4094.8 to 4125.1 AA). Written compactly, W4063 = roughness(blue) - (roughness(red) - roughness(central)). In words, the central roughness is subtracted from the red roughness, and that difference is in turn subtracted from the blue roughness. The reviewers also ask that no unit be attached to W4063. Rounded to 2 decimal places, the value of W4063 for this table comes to 0.48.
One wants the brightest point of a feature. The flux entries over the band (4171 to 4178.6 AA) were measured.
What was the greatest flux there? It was 17.5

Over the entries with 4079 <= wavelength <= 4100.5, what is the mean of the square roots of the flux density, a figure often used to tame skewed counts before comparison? 4.26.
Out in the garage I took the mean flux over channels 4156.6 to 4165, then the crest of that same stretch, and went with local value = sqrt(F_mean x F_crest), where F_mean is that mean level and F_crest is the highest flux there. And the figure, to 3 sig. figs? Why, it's 18.4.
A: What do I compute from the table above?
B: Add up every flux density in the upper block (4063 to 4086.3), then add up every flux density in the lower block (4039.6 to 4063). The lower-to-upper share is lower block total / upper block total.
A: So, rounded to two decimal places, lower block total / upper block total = 0.97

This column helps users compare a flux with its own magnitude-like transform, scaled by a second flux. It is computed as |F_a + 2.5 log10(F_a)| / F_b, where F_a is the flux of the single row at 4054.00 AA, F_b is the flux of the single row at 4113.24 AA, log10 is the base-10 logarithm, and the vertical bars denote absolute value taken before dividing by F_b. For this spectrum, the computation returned 1.09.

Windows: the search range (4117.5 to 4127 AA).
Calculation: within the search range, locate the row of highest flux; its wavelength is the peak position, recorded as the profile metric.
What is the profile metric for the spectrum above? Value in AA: 4117.97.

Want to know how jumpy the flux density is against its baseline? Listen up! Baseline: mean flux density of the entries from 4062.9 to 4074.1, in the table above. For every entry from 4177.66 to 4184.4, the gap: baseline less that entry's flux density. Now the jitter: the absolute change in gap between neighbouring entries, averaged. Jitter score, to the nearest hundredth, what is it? 0.18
